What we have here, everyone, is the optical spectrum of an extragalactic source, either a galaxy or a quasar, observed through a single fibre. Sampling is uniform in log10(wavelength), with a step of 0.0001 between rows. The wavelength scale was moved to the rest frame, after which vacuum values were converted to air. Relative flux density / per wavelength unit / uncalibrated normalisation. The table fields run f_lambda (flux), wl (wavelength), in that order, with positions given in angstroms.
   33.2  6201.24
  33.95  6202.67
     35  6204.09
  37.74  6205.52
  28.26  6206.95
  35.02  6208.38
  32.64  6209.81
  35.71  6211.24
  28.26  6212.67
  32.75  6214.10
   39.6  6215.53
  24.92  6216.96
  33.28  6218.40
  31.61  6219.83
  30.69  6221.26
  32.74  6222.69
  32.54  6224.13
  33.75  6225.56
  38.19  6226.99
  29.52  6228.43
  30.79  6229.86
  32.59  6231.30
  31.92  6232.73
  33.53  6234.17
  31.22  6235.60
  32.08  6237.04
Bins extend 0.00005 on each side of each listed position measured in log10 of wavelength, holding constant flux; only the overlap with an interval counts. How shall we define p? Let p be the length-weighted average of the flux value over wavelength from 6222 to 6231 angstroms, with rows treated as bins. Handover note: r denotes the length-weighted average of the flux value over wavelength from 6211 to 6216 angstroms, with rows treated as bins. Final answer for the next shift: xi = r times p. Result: 1107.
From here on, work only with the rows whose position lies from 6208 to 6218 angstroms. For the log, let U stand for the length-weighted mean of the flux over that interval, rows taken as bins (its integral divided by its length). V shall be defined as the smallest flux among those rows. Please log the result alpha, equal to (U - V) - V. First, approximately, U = 32.6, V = 24.92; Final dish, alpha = -17.2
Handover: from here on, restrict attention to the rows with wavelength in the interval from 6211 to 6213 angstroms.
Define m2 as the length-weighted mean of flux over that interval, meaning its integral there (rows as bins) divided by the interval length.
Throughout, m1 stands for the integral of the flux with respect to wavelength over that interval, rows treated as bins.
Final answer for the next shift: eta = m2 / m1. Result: 0.50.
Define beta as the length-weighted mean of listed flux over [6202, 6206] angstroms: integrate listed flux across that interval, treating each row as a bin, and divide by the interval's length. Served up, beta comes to 35.5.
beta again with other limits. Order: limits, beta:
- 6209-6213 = 32.7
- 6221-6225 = 32.2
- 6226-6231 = 32.8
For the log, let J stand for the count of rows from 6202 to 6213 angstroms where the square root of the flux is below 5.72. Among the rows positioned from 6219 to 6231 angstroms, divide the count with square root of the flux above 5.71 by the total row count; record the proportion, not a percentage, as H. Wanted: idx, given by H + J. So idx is 3.4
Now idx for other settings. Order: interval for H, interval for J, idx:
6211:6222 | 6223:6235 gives 5.5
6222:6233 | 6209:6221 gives 4.4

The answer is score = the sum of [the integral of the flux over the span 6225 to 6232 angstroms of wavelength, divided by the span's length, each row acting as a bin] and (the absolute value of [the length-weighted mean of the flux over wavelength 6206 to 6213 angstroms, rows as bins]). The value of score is 65.3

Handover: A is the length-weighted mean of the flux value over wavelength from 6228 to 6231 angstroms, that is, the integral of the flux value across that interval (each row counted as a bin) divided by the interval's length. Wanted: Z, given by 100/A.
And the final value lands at 3.27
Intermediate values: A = 30.5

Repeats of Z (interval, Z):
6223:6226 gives 3.03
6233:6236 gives 3.08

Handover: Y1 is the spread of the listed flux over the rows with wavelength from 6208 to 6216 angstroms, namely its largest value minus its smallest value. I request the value 11.3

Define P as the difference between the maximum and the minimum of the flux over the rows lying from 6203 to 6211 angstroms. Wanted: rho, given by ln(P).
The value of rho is 2.25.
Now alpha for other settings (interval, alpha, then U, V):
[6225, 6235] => -26.2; 32.9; 29.52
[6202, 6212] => -22.5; 34.0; 28.26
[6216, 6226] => -18.4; 31.5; 24.92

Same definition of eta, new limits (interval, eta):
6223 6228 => 0.20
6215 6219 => 0.25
